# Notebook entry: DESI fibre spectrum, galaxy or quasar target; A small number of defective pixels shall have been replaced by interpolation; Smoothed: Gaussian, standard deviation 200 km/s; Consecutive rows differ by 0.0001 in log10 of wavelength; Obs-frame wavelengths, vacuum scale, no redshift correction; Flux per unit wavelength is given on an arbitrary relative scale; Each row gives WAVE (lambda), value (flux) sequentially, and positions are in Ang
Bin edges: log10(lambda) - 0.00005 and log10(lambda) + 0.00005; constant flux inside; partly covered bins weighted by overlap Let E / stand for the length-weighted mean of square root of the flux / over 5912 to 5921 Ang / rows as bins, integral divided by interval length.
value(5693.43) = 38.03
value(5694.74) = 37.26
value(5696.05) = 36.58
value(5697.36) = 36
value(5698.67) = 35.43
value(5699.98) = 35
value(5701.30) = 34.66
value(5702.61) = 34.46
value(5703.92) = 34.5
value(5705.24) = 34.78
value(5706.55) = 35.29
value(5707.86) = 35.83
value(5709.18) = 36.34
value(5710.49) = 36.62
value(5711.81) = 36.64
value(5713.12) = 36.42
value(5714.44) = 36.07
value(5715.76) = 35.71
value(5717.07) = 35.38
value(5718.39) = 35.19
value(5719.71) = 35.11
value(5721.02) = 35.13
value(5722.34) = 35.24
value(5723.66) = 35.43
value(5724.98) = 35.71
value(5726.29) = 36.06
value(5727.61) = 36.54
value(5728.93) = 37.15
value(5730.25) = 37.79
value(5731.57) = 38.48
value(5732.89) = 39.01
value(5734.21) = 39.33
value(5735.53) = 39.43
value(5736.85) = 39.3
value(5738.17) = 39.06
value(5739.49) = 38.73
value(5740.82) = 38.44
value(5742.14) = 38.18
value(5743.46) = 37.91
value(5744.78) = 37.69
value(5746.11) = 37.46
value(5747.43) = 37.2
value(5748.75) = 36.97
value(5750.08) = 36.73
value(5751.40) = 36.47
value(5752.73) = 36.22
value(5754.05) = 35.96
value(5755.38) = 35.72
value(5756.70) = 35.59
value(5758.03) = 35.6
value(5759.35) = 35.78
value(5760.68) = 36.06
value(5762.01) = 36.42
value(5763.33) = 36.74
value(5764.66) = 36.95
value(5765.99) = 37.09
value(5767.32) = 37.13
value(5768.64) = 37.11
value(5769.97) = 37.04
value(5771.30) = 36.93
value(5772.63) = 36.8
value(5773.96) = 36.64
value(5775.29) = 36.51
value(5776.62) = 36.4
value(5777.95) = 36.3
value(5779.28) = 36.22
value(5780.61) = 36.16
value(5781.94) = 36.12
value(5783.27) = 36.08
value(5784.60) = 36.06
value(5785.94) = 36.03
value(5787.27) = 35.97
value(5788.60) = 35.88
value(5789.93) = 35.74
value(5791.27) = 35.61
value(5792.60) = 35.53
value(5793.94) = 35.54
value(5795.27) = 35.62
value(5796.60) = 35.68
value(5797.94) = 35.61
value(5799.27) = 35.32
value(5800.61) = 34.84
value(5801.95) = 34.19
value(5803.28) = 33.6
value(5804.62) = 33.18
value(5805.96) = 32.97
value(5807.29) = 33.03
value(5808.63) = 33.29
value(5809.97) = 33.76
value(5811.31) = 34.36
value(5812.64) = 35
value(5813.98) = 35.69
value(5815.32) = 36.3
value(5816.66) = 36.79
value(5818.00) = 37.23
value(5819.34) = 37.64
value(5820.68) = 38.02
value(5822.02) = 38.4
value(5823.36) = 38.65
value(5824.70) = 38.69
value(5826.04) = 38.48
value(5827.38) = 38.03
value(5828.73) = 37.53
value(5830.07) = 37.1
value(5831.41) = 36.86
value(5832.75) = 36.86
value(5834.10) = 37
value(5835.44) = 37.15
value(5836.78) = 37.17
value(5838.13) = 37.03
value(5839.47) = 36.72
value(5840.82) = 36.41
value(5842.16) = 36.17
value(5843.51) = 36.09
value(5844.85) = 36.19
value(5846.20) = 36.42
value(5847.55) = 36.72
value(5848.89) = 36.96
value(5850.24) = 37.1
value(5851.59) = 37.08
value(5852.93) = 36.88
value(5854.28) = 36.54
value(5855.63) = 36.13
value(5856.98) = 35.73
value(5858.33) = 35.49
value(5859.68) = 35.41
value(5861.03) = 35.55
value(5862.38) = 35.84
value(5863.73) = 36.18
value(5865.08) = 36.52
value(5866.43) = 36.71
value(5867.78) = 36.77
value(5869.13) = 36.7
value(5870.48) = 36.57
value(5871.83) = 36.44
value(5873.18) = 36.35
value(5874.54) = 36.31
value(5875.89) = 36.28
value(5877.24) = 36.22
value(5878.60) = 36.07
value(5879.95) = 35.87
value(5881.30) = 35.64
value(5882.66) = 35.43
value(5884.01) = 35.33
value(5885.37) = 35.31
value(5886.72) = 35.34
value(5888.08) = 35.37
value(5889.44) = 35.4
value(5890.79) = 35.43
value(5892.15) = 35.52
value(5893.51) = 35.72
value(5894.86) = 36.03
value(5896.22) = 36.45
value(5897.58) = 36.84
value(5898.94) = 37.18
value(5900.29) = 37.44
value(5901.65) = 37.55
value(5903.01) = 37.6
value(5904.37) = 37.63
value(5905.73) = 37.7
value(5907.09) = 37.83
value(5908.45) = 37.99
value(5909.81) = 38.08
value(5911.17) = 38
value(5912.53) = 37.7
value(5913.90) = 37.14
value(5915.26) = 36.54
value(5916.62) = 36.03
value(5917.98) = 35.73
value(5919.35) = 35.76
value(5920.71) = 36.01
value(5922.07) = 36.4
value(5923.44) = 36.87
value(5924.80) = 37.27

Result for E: 6.03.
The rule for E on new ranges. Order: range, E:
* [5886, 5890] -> 5.94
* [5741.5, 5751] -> 6.12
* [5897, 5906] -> 6.12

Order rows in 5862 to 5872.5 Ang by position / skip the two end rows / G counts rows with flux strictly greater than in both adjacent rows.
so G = 1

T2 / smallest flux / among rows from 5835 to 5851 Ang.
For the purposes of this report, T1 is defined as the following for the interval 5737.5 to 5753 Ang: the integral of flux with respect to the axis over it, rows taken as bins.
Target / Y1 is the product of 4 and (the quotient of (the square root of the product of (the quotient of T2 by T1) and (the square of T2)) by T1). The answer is 0.062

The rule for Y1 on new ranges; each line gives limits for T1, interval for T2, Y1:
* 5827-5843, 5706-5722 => 0.058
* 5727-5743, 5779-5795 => 0.056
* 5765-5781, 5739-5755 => 0.061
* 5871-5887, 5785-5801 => 0.060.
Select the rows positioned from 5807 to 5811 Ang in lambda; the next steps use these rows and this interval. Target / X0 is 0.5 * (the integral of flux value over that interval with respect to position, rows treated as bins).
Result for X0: 67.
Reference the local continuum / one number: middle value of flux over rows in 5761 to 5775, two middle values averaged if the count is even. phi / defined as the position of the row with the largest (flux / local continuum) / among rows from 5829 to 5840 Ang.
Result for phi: 5836.78 Ang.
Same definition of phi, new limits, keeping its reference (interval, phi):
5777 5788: 5777.95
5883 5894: 5893.51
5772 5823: 5822.02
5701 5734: 5732.89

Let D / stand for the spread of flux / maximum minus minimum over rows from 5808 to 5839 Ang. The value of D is 5.4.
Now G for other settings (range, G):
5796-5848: 2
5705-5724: 1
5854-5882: 1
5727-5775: 2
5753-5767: 0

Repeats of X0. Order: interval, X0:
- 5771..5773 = 37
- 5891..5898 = 126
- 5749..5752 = 55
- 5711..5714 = 55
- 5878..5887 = 160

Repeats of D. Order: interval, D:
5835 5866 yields 1.8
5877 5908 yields 2.5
